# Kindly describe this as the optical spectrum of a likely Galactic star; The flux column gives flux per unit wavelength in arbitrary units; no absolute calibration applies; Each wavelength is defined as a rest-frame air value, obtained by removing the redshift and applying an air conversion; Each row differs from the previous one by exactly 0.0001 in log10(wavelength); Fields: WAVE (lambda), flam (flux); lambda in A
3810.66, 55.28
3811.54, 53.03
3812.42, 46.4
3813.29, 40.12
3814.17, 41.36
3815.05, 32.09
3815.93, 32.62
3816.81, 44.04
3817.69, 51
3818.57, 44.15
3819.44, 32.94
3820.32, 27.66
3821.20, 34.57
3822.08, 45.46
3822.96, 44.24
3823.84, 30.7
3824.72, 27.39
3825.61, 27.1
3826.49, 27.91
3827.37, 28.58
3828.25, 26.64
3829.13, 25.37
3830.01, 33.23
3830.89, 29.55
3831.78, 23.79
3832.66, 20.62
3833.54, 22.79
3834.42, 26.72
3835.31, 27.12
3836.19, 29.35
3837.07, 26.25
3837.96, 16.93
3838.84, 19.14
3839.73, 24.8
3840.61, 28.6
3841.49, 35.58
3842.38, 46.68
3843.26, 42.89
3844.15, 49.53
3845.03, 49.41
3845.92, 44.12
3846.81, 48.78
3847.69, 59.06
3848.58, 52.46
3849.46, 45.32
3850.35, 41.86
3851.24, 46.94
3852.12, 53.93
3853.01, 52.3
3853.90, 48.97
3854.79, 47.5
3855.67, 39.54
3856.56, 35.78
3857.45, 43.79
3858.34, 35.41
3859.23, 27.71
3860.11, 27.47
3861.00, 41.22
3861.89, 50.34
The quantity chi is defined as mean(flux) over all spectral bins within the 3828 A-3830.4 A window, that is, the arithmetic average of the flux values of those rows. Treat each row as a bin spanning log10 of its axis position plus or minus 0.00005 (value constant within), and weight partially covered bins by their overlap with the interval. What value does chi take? 28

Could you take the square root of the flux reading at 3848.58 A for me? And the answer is 7.2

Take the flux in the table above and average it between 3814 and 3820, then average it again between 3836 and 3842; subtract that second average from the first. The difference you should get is 14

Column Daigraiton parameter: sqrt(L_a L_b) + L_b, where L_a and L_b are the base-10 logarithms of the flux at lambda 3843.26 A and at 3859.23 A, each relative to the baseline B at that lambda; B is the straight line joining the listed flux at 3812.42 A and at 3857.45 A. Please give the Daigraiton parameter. -0.14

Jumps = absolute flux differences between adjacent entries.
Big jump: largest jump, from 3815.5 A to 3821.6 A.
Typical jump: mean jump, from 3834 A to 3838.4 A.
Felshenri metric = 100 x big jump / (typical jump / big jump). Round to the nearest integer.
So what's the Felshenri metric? 3466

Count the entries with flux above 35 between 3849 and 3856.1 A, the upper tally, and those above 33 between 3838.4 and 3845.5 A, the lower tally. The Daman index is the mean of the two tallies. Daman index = 6.5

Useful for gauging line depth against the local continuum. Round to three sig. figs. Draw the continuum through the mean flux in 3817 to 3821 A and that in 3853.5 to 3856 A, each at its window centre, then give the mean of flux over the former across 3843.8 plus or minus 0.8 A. 1.07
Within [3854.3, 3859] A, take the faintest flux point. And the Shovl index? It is 35.41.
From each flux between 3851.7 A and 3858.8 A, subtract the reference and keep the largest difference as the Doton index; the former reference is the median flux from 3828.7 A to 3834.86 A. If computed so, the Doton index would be 29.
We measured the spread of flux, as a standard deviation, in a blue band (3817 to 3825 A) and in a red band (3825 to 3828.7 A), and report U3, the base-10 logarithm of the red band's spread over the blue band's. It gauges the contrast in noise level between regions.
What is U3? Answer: -1.0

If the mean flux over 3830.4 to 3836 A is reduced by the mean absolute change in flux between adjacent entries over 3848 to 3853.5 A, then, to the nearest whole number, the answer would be 20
